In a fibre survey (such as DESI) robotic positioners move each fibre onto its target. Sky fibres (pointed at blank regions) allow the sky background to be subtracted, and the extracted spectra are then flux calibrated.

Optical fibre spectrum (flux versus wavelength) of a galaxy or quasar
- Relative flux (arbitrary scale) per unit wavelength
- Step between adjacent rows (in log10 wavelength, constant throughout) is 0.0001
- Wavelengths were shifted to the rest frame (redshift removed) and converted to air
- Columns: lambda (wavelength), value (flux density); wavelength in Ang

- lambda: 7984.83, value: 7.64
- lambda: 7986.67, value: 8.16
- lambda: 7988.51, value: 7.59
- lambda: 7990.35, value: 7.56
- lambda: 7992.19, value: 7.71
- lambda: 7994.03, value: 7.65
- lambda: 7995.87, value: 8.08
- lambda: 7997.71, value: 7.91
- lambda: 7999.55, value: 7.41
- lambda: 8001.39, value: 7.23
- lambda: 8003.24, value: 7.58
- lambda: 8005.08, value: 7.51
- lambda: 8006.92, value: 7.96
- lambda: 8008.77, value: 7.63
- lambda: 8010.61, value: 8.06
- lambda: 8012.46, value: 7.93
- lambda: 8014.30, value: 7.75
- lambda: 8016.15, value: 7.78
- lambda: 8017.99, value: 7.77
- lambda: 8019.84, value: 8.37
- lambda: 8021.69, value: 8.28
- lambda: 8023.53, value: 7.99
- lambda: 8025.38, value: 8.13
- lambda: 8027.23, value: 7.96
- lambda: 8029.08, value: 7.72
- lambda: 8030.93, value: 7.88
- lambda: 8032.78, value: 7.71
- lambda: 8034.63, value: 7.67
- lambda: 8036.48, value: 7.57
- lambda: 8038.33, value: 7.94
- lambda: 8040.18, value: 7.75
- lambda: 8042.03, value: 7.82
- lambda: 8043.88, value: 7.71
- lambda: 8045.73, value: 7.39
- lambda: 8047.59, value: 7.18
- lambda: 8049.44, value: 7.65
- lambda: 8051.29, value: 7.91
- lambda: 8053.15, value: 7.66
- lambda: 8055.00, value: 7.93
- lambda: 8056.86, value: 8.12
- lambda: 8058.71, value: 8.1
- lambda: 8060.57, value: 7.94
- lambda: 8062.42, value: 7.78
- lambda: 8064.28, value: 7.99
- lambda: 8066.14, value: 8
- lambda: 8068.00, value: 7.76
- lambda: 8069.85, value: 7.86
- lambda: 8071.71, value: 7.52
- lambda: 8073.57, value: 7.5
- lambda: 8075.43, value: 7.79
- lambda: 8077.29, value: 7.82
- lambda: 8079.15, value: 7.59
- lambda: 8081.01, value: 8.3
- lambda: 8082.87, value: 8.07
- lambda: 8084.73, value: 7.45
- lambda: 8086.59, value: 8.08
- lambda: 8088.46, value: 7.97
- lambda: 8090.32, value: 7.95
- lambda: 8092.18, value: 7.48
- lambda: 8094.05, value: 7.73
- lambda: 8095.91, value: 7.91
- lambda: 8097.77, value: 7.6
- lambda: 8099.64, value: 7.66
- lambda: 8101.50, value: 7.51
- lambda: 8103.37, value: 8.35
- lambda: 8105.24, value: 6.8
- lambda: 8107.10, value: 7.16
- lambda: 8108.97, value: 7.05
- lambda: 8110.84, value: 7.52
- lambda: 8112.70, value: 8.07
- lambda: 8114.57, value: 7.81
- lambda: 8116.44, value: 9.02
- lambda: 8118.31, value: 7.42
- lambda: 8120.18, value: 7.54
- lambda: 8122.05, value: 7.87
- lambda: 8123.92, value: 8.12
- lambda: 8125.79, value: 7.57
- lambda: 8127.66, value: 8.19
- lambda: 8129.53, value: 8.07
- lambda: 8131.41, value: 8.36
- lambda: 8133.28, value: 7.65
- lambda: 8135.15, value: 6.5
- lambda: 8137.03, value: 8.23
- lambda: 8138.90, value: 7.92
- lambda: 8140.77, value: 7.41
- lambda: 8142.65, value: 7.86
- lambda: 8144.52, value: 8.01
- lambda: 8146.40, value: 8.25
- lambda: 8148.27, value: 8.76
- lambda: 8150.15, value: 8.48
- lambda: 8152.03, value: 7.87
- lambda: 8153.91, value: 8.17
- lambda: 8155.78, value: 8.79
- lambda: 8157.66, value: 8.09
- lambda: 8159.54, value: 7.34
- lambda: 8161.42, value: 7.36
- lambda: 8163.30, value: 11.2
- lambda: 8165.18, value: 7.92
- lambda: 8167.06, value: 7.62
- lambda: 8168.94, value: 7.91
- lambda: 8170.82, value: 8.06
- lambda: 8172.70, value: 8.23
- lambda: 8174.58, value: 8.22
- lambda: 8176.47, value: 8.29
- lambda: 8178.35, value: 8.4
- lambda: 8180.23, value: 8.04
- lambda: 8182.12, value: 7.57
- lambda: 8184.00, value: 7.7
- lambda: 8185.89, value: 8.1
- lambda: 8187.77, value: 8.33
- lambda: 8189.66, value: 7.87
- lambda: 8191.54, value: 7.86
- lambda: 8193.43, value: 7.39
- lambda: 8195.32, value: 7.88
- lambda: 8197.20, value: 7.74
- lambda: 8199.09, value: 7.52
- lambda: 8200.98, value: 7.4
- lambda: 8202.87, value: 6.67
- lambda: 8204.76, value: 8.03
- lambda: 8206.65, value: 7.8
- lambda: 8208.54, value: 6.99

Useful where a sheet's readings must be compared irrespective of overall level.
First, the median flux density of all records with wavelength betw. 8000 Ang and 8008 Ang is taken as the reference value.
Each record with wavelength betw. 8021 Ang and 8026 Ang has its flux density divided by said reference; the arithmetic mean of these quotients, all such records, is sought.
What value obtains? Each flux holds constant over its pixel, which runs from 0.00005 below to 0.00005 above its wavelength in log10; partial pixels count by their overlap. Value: 1.08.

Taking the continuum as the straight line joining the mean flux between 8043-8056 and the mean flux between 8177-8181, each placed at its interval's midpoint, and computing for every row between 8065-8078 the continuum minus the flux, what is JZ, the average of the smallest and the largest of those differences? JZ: -0.02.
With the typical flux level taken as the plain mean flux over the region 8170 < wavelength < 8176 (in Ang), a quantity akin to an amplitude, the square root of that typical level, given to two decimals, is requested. 2.86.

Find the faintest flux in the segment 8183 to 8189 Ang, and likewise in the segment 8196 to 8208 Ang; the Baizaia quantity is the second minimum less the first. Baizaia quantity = -1.0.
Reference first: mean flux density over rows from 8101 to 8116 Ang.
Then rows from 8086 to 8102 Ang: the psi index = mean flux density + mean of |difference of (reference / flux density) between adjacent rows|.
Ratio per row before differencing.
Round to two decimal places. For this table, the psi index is 7.79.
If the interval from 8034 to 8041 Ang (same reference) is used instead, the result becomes 7.76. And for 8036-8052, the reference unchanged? 7.69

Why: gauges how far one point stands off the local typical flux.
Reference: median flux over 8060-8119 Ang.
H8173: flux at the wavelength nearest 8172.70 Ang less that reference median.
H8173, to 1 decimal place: 0.4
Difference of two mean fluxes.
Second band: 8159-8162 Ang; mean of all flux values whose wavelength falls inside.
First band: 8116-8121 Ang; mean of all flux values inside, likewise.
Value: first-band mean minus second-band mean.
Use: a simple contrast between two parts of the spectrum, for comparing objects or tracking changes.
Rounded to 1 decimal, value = 0.6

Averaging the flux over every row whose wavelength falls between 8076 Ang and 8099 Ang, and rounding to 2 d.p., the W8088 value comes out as 7.83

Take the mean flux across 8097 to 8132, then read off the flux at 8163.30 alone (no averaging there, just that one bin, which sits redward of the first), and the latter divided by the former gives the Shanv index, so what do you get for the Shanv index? 1.44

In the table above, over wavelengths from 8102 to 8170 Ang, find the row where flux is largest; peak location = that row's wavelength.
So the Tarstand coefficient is 8163.30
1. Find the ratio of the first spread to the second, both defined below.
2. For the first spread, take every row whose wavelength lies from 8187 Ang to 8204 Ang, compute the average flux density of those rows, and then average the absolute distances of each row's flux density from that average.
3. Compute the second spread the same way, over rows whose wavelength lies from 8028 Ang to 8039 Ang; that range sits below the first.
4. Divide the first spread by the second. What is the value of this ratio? 3.2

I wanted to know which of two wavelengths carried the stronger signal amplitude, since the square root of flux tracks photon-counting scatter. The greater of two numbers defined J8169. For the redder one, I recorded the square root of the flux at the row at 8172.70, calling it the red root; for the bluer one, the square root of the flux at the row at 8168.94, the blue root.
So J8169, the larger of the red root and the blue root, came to 2.87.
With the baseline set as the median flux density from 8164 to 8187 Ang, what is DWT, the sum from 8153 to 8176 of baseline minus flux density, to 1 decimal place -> -2.3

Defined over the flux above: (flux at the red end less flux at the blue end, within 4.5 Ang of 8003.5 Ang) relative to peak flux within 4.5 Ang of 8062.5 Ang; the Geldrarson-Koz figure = 0.068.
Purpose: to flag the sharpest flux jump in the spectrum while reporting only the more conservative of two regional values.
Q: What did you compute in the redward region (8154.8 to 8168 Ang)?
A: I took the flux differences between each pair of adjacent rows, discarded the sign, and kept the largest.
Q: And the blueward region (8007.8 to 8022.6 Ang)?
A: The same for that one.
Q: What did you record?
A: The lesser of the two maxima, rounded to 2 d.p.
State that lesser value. 0.60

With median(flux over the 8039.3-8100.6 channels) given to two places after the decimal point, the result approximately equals 7.79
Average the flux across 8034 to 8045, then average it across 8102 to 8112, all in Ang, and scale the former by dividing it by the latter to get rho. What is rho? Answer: 1.05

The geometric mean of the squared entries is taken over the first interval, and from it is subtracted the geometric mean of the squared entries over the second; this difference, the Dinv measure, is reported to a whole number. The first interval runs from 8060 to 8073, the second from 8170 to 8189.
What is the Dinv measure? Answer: -4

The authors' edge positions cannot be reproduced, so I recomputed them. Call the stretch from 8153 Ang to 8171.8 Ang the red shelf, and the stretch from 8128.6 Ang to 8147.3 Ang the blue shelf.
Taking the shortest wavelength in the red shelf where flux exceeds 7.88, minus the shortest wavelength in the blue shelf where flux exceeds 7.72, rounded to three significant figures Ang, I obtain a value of 24.4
